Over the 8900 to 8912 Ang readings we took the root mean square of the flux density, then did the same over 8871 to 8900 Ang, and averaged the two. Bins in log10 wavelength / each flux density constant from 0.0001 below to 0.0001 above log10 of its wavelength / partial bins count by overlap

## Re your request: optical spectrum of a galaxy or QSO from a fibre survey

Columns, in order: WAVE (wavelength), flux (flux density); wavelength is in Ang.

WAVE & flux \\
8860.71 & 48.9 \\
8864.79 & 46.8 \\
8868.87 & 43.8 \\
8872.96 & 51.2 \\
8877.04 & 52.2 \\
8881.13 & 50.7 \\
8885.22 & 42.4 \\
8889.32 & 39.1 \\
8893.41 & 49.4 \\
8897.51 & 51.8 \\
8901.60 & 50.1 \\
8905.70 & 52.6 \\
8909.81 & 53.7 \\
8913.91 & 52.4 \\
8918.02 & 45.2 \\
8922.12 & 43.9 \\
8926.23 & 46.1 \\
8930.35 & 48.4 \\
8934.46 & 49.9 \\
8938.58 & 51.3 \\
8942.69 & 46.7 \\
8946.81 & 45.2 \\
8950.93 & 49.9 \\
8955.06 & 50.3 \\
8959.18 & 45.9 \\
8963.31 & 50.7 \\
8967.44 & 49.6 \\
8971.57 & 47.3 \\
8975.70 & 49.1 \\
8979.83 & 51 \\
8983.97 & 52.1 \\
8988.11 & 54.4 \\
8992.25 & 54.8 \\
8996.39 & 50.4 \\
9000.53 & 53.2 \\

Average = 50.3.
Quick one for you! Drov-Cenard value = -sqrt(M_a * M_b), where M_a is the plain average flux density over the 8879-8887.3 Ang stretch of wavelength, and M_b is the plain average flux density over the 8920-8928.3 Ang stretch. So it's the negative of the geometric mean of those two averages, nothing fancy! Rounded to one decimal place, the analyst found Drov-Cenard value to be -45.8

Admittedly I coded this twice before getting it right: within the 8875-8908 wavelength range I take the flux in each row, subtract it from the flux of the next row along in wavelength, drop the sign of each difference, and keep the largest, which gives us 10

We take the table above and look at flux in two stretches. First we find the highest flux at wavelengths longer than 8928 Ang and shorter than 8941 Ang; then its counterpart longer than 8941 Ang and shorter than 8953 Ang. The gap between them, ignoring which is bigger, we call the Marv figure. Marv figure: 1.4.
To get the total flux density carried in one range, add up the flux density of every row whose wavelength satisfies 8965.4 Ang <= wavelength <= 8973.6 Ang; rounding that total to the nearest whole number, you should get 97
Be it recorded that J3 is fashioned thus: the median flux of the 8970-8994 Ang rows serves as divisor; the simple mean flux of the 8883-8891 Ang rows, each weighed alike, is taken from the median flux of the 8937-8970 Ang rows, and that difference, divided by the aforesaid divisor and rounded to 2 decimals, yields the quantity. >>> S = 0.17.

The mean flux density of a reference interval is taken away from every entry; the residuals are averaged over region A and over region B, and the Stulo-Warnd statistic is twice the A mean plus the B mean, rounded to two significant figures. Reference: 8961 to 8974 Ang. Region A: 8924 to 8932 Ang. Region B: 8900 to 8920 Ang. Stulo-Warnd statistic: -2.3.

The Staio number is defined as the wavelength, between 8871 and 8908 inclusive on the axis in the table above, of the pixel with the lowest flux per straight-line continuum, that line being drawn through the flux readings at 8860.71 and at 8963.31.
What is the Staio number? 8889.32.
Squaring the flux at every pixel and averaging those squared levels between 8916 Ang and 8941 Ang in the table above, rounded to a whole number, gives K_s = 2260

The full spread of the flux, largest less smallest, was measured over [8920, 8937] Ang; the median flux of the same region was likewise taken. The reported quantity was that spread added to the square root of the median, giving 12.9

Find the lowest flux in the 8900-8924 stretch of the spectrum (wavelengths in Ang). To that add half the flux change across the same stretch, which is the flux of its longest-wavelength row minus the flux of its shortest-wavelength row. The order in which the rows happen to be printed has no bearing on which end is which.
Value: 40.8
